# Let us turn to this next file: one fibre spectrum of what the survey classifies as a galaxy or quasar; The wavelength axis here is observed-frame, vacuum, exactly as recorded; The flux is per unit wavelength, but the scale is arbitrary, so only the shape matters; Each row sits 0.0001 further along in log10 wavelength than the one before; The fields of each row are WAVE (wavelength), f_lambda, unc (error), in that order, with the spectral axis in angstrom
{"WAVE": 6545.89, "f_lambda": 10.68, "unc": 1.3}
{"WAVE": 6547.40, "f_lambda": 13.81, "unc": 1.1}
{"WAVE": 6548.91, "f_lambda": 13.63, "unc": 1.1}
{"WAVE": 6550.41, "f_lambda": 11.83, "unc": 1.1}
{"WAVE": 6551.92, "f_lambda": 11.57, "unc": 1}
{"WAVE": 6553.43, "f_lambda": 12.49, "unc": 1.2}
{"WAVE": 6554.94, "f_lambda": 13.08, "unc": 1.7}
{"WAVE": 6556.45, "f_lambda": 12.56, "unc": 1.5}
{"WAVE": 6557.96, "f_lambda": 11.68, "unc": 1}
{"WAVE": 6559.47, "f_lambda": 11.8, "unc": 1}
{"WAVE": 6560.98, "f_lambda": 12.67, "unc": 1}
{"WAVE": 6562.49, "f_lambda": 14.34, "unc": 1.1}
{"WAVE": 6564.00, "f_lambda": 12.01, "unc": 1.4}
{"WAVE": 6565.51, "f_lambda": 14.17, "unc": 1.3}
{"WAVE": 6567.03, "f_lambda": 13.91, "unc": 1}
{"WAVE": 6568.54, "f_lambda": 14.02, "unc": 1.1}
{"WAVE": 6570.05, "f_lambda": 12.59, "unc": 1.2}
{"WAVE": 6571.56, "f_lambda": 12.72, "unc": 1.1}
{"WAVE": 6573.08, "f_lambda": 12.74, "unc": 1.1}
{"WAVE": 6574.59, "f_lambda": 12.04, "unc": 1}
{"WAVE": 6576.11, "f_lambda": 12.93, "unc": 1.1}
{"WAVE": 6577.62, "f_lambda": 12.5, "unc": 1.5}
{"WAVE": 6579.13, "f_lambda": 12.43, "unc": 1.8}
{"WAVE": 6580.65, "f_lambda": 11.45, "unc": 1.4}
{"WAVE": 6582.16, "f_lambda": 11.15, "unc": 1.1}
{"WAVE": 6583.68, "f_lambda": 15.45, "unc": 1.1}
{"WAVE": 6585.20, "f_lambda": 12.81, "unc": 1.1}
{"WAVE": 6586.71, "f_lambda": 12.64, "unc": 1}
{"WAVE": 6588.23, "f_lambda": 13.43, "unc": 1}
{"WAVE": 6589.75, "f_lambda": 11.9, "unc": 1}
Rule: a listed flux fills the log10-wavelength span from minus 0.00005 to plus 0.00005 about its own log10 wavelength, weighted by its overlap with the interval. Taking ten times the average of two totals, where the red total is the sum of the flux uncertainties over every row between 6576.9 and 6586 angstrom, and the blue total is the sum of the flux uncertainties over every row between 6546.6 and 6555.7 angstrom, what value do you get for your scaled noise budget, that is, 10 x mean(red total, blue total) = 76.0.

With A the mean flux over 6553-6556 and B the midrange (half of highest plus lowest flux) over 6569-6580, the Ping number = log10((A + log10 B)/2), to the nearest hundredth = 0.84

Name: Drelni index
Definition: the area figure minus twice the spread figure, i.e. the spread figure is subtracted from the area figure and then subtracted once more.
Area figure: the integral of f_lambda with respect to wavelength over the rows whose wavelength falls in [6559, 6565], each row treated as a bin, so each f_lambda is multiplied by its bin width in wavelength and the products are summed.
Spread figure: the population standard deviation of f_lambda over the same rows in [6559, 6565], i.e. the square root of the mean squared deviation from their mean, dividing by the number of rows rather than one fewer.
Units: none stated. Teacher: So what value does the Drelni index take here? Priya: 75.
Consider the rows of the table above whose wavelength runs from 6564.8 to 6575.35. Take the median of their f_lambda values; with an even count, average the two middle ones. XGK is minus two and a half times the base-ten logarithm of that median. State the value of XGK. -2.76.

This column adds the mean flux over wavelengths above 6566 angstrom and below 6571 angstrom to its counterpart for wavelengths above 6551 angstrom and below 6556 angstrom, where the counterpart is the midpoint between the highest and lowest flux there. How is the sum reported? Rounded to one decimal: 25.8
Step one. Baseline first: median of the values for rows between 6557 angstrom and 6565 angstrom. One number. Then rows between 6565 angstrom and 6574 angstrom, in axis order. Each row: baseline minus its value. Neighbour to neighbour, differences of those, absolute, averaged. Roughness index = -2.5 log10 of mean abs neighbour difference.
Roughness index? 1.0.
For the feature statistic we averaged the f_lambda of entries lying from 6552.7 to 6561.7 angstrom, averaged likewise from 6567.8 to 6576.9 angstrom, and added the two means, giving 25.2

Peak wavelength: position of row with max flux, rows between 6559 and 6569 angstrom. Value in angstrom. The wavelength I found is 6562.49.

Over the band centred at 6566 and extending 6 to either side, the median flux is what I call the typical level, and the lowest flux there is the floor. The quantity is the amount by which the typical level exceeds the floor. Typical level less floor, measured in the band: 1.3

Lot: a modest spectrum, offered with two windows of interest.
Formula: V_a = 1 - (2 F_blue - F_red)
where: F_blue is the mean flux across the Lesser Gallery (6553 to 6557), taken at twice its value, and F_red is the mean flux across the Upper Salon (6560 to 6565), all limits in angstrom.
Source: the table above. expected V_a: -11.4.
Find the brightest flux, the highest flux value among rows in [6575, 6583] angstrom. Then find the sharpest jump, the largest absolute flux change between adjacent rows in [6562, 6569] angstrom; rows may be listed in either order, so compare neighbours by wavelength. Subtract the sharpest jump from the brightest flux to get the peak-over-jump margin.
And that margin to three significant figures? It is 10.6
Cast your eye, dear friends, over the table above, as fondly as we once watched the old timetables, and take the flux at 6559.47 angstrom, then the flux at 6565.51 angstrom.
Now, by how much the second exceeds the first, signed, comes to 2.37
